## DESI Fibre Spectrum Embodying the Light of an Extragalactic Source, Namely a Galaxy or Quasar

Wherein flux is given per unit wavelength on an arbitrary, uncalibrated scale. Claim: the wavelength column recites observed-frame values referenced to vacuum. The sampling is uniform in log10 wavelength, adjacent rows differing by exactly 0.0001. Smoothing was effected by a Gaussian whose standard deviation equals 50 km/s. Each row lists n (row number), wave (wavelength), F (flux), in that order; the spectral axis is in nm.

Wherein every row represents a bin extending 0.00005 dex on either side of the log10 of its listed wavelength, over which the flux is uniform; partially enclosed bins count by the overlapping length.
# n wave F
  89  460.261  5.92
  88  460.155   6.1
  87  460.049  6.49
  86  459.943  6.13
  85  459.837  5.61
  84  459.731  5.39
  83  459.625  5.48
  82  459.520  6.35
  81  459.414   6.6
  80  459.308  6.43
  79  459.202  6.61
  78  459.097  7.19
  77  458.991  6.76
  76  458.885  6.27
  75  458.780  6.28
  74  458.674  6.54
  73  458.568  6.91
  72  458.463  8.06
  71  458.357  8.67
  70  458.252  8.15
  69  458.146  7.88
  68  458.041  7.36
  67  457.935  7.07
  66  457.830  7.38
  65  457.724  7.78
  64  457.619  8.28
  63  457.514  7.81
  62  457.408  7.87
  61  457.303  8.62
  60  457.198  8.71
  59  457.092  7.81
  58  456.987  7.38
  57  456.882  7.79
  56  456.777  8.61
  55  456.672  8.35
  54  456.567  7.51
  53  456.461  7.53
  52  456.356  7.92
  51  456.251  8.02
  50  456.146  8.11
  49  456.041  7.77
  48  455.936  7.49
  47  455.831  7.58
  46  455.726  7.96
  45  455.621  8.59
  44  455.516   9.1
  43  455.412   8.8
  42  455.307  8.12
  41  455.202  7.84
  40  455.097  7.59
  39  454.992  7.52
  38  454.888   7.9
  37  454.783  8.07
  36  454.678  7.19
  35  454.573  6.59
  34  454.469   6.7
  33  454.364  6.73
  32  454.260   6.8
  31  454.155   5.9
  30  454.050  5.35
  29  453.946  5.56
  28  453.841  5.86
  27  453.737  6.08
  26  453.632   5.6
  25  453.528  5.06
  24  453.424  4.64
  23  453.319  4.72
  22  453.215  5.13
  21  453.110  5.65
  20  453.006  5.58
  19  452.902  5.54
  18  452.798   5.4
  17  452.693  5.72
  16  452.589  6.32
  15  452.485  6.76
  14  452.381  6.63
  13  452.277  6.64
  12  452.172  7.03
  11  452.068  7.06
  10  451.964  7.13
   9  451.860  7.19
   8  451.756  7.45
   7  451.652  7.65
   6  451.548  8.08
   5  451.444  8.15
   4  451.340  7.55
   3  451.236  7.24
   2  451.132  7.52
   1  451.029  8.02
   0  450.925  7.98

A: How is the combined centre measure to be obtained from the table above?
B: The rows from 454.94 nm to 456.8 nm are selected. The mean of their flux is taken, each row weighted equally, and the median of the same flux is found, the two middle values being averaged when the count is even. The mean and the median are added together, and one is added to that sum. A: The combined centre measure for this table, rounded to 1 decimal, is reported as 17.0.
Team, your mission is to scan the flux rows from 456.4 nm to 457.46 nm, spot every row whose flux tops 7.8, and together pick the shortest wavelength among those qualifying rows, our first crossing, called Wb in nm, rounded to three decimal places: 456.672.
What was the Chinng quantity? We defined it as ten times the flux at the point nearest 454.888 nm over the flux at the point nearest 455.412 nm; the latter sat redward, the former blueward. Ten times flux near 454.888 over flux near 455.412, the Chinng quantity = 9.0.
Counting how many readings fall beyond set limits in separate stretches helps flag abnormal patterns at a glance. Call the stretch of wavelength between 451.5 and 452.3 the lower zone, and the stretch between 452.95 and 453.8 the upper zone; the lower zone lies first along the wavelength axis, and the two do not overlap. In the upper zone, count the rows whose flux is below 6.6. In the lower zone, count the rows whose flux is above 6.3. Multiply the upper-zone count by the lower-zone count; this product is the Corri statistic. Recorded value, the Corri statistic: 64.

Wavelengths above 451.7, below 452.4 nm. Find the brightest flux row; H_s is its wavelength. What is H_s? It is 451.756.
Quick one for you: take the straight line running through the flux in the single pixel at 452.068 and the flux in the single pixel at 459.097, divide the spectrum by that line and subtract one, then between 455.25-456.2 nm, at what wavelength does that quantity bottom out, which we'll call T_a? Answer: 455.936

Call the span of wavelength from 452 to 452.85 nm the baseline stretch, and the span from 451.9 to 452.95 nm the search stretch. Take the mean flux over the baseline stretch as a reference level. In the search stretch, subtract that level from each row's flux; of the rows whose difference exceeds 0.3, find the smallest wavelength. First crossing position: 451.964 nm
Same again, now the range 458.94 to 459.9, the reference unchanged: 458.991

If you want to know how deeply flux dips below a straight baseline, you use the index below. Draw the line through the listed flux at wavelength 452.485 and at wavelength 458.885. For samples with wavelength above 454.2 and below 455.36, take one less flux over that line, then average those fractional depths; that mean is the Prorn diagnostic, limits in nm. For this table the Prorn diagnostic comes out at -0.12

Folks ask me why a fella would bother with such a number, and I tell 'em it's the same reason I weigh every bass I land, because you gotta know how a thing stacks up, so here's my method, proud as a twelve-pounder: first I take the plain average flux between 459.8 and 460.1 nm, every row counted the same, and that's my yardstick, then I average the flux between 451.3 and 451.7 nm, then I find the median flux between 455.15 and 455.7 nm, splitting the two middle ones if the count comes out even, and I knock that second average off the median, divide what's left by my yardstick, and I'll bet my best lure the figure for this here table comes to 0.12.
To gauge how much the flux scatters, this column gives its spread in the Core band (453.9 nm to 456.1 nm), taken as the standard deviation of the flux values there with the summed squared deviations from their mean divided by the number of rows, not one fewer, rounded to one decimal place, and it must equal 1.0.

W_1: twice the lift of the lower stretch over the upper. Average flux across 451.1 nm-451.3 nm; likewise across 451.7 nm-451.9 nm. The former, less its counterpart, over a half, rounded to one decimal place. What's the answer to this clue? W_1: 0.1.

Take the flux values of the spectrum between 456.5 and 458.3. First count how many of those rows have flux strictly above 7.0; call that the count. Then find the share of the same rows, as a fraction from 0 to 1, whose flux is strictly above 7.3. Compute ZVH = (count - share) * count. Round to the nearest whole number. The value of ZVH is 273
